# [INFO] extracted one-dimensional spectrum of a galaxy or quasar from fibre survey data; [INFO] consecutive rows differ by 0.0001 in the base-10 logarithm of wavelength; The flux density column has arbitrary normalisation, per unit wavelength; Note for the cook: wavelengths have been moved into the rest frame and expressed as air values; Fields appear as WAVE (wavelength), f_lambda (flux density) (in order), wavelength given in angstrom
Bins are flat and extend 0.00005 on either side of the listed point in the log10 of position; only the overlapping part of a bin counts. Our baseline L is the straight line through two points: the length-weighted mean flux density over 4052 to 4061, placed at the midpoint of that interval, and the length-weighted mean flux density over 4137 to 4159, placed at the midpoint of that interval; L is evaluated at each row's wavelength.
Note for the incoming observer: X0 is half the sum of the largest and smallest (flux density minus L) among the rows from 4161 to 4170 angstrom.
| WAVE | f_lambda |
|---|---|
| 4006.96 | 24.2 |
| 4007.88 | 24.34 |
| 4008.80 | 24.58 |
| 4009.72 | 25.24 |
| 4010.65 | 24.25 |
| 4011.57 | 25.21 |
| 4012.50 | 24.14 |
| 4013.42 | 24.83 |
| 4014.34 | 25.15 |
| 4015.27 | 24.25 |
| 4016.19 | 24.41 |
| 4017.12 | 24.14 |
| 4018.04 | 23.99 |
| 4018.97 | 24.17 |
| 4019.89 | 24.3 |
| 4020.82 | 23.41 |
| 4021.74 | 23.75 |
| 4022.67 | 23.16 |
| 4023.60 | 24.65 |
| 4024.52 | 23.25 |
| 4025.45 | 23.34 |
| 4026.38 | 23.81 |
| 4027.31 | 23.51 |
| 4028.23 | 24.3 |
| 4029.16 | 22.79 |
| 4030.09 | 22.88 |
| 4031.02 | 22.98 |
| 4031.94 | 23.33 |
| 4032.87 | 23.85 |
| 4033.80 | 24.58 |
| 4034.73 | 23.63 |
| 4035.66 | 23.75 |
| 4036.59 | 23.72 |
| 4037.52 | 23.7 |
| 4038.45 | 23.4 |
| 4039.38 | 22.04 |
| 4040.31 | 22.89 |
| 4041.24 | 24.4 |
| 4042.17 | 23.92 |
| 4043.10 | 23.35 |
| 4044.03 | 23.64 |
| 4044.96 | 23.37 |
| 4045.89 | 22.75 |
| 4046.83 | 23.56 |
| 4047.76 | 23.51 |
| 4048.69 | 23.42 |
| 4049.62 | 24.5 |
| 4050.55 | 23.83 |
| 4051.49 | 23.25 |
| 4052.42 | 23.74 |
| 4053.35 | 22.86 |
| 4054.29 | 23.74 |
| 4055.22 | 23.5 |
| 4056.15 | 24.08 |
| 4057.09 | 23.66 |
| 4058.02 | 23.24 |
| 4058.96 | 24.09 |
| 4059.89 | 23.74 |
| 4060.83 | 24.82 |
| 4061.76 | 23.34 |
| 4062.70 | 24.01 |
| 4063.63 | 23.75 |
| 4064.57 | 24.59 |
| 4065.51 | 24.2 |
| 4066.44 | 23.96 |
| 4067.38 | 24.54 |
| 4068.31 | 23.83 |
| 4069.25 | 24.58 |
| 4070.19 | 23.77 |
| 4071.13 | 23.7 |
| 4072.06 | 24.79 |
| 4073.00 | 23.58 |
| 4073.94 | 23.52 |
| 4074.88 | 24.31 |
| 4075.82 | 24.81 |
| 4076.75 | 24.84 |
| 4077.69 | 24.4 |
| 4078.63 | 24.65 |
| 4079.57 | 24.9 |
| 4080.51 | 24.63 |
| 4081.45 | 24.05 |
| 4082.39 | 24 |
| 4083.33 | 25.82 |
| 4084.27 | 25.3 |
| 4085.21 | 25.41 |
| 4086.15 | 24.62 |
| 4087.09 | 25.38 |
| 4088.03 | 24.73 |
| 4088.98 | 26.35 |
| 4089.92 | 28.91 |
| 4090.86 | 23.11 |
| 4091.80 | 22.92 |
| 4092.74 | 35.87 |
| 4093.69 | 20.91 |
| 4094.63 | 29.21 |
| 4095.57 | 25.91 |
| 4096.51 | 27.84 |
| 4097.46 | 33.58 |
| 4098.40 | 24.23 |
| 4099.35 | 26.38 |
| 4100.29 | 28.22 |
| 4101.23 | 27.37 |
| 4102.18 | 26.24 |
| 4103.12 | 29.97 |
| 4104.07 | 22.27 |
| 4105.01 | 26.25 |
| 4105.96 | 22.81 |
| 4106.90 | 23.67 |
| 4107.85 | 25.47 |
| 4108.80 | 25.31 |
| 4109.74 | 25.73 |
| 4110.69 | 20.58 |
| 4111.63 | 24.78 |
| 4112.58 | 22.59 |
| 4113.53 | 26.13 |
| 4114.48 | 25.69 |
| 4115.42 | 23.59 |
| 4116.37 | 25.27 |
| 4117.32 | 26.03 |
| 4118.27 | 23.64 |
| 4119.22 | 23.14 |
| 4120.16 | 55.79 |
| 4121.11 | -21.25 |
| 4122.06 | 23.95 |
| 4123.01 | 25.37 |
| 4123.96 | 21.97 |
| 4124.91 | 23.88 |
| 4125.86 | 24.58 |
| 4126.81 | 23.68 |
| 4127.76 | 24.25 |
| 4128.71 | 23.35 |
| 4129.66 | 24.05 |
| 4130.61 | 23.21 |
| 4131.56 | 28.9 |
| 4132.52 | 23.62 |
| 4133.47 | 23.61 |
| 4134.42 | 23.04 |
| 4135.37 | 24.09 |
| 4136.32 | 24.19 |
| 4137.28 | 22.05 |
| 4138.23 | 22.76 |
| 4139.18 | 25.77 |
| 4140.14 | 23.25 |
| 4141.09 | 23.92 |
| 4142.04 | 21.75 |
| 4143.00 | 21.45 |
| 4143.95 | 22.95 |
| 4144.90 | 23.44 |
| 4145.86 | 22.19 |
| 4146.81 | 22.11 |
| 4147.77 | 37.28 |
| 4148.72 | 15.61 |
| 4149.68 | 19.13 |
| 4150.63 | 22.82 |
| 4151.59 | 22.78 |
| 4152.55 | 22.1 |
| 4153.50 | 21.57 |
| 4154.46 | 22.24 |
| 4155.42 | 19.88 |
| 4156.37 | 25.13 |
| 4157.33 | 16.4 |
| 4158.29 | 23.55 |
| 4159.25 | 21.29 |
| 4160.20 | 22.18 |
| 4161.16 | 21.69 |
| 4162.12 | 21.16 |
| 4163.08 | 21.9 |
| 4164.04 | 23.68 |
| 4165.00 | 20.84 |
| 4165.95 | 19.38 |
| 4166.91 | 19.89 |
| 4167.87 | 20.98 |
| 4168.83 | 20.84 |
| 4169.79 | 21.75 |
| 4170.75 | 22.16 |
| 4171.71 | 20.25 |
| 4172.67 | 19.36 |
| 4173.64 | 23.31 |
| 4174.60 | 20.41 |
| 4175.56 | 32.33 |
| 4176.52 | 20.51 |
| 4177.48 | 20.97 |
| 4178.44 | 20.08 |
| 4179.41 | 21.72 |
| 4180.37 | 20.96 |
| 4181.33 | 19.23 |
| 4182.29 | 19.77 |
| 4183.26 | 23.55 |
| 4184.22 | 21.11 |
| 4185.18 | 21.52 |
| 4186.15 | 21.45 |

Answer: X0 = -0.9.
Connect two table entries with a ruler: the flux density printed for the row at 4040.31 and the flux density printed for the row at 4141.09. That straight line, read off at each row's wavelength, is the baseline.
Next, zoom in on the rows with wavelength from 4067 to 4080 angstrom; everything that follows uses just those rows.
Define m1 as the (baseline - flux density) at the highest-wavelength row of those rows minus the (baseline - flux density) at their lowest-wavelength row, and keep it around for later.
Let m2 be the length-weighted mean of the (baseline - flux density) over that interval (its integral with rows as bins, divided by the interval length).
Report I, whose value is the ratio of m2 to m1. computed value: 4.5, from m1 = 0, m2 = -1.1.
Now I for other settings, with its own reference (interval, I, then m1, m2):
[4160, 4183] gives 1.0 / 3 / 2.7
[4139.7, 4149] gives 0.1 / 8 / 0.4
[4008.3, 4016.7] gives -8.4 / 0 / -2.1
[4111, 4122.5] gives 0.5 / 1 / 0.4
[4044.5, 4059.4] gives 1.0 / -1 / -0.6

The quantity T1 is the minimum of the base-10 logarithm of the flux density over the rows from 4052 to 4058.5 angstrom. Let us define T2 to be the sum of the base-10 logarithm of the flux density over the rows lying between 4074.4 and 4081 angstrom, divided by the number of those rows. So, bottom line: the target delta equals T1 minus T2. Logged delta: -0.03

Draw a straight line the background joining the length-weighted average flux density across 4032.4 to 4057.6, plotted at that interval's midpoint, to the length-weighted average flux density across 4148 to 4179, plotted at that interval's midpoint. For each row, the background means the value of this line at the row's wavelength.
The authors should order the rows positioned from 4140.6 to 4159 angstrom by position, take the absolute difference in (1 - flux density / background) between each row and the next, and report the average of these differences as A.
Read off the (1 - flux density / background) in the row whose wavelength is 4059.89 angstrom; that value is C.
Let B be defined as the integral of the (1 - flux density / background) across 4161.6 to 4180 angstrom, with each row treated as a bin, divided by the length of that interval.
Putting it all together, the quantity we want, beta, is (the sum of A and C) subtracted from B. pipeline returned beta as -0.18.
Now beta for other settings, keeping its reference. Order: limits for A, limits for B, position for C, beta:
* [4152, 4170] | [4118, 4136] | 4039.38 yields -0.22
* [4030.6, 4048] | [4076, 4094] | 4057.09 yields -0.12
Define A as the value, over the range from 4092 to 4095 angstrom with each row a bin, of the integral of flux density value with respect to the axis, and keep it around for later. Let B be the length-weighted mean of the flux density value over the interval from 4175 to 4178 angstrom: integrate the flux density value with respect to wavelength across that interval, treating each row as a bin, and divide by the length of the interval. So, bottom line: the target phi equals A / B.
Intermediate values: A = 84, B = 24.5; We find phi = 3.44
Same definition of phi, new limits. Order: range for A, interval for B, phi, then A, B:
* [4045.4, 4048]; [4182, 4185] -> 2.80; 60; 21.6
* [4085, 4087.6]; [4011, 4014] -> 2.64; 65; 24.8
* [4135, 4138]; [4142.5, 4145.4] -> 3.10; 70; 22.6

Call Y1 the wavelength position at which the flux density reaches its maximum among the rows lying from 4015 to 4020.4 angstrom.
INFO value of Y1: 4016.19 angstrom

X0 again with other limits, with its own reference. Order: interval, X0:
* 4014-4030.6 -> -0.2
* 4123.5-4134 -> 2.6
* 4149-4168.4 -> -1.7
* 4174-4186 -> 3.5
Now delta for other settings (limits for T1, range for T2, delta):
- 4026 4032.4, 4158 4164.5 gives 0.01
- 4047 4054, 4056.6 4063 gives -0.02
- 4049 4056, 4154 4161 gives 0.03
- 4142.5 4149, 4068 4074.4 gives -0.19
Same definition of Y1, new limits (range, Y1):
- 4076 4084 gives 4083.33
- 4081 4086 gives 4083.33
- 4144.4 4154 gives 4147.77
